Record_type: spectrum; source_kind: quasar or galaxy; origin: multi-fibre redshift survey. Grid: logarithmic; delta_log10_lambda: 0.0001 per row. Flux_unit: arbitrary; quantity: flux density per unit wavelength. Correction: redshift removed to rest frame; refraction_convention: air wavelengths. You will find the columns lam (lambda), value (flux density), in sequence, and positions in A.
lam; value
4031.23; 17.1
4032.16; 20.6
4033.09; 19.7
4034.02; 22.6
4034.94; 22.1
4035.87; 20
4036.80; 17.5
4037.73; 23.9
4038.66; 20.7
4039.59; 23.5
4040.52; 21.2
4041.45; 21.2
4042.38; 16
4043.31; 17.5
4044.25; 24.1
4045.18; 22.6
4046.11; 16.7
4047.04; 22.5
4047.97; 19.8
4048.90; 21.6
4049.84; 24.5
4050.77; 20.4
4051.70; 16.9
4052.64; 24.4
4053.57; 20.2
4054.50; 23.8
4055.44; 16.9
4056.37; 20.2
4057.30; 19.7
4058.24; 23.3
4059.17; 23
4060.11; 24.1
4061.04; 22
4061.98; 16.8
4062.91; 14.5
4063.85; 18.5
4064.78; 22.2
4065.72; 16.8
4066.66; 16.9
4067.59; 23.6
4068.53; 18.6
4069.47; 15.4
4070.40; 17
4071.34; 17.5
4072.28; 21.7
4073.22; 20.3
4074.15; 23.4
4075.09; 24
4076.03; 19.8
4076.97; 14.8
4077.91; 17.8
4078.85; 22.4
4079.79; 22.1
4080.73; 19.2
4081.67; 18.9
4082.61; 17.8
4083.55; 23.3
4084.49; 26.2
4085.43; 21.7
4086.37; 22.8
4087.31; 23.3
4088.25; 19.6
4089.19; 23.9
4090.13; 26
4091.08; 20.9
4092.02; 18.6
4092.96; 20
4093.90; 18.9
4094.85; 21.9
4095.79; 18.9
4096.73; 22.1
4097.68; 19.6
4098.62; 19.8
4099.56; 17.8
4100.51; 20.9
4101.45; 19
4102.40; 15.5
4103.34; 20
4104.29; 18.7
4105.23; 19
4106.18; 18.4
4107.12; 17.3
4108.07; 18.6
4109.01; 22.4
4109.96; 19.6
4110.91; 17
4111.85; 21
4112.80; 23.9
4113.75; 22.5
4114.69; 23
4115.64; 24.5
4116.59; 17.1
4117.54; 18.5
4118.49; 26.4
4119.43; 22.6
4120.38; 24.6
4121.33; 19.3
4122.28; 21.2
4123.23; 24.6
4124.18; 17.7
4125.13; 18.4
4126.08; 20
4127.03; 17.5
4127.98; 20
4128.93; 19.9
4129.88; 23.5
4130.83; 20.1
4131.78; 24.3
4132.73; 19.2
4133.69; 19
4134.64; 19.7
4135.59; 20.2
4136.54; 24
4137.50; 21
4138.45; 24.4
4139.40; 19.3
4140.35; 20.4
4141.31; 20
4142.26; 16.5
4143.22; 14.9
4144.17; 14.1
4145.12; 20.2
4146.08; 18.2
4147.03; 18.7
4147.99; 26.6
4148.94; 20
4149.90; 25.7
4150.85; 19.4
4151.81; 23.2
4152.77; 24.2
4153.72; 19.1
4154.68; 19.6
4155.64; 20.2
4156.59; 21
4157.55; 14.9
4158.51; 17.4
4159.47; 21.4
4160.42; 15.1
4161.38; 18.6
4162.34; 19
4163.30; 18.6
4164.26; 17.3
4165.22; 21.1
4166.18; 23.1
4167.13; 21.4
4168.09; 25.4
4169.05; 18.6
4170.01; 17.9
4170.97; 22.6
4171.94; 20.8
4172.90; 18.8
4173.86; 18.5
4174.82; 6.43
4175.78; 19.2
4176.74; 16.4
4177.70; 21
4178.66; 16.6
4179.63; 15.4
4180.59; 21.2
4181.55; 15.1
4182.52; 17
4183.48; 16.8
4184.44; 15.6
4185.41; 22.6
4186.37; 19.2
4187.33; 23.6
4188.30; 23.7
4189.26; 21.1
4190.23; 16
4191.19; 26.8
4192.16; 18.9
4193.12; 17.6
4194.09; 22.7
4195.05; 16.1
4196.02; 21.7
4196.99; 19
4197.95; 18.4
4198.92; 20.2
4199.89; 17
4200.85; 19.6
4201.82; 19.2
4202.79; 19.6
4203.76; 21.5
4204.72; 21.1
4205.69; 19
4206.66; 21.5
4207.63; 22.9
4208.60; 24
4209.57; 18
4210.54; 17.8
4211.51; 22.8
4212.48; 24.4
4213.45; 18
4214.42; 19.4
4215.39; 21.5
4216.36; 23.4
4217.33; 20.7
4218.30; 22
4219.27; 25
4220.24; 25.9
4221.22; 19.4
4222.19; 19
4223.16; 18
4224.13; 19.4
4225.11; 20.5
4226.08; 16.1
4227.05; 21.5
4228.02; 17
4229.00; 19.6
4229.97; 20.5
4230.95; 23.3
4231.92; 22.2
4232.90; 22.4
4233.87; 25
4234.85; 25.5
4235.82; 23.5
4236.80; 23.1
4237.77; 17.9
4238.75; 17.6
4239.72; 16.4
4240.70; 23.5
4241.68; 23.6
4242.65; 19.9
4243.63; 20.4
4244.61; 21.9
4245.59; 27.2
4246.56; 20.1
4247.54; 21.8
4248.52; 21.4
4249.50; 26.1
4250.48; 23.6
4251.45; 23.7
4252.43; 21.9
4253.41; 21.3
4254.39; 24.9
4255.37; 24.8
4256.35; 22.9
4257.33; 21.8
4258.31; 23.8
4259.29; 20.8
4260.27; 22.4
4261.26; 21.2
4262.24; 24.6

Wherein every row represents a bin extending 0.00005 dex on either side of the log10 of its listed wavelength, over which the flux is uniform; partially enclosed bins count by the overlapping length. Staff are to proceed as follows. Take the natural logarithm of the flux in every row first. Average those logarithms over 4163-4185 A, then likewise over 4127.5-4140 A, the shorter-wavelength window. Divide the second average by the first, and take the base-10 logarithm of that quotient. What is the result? 0.023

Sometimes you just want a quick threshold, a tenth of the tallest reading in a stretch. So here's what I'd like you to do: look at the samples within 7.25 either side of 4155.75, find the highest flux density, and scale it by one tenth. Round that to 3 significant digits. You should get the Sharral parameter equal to 2.57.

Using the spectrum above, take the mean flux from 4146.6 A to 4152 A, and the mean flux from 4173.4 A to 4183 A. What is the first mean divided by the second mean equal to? 1.33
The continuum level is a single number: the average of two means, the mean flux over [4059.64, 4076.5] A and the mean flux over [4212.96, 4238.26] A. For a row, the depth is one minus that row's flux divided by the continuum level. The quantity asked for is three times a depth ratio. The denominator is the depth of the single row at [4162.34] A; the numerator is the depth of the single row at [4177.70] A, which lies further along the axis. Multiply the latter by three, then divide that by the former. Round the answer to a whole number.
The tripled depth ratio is -1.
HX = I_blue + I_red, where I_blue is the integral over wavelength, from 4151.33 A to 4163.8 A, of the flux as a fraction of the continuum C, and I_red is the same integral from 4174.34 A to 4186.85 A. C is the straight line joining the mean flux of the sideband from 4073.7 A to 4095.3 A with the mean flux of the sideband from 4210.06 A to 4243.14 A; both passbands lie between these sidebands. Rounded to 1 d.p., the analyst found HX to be 21.6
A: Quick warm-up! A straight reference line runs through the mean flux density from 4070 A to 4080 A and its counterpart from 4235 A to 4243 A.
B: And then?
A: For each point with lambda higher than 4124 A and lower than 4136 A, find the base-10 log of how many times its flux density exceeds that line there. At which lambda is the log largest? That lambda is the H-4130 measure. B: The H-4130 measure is 4131.78 A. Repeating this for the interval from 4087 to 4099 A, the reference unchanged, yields 4090.13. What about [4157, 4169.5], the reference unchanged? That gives 4168.09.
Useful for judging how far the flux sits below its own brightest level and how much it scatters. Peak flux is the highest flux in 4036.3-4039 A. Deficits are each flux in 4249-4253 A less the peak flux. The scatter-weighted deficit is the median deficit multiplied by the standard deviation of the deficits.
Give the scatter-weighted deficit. 0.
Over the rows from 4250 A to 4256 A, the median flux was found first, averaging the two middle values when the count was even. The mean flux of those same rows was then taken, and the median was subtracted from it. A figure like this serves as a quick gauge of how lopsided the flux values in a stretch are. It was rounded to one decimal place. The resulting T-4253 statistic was -0.3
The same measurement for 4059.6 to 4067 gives 1.3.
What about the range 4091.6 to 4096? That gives 0.8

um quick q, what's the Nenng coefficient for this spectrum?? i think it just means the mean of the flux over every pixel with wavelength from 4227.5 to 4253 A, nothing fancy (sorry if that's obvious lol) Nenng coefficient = 21.9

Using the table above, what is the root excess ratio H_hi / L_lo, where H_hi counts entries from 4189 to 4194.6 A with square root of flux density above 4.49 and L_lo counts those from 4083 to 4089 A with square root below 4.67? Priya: 1.5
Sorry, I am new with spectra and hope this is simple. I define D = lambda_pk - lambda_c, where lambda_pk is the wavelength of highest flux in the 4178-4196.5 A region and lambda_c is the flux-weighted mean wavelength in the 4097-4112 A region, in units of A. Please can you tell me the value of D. 86.4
